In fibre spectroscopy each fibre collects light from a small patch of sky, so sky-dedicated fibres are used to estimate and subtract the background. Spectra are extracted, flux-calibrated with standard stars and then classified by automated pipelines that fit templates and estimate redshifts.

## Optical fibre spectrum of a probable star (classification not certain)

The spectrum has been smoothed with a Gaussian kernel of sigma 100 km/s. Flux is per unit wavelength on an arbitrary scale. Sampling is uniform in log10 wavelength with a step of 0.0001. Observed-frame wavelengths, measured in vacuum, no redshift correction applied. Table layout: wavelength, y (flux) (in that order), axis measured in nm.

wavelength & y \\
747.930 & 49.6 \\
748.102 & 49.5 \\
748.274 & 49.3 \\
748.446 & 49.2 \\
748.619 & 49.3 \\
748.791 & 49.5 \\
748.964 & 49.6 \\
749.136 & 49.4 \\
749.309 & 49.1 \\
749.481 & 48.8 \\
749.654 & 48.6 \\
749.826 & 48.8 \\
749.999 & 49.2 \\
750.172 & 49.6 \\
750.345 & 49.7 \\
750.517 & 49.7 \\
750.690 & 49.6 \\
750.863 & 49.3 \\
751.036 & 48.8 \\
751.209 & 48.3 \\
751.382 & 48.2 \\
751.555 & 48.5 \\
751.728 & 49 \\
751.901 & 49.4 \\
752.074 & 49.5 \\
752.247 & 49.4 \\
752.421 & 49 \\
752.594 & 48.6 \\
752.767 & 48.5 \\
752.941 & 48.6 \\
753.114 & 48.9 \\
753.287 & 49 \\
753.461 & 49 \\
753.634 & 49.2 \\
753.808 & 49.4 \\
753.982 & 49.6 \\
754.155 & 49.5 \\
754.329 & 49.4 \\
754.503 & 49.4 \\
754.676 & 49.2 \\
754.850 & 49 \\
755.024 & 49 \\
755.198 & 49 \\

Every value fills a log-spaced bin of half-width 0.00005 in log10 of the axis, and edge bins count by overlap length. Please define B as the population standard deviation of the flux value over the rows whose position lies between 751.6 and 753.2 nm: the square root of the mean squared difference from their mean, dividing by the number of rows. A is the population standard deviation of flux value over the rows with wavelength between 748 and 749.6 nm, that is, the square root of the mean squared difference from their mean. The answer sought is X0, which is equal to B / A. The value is 1.5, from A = 0.231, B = 0.36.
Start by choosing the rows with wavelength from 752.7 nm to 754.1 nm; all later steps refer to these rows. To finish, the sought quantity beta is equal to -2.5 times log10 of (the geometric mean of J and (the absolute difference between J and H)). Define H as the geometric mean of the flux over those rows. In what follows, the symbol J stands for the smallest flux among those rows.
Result -1.8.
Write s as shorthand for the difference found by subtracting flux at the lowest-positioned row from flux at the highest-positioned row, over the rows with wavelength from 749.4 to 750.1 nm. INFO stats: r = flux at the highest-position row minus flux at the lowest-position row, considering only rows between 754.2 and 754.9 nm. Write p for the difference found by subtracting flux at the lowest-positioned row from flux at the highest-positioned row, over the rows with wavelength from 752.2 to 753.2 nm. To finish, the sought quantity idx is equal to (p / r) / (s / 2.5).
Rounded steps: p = -0.50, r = -0.4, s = 0.4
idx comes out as 8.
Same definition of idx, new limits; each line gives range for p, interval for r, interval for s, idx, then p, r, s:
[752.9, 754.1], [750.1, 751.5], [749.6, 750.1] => -3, 1.00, -1.4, 0.6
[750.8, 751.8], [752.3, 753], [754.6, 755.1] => -9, -0.30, -0.4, -0.2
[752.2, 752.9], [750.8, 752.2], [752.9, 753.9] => -14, -0.90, 0.2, 0.8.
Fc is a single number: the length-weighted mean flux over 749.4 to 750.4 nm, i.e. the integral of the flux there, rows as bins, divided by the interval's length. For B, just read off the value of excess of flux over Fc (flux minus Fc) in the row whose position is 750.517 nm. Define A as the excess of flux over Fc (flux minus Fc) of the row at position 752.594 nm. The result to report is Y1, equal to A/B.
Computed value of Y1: -0.7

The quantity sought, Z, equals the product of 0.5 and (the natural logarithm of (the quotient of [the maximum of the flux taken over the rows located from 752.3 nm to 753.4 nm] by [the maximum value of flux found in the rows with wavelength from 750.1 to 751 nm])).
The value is -0.0071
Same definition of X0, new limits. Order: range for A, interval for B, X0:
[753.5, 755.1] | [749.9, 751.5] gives 2.8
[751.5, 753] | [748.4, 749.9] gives 0.8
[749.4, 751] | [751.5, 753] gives 1.0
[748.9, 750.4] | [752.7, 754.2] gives 1.0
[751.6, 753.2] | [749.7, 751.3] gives 1.3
